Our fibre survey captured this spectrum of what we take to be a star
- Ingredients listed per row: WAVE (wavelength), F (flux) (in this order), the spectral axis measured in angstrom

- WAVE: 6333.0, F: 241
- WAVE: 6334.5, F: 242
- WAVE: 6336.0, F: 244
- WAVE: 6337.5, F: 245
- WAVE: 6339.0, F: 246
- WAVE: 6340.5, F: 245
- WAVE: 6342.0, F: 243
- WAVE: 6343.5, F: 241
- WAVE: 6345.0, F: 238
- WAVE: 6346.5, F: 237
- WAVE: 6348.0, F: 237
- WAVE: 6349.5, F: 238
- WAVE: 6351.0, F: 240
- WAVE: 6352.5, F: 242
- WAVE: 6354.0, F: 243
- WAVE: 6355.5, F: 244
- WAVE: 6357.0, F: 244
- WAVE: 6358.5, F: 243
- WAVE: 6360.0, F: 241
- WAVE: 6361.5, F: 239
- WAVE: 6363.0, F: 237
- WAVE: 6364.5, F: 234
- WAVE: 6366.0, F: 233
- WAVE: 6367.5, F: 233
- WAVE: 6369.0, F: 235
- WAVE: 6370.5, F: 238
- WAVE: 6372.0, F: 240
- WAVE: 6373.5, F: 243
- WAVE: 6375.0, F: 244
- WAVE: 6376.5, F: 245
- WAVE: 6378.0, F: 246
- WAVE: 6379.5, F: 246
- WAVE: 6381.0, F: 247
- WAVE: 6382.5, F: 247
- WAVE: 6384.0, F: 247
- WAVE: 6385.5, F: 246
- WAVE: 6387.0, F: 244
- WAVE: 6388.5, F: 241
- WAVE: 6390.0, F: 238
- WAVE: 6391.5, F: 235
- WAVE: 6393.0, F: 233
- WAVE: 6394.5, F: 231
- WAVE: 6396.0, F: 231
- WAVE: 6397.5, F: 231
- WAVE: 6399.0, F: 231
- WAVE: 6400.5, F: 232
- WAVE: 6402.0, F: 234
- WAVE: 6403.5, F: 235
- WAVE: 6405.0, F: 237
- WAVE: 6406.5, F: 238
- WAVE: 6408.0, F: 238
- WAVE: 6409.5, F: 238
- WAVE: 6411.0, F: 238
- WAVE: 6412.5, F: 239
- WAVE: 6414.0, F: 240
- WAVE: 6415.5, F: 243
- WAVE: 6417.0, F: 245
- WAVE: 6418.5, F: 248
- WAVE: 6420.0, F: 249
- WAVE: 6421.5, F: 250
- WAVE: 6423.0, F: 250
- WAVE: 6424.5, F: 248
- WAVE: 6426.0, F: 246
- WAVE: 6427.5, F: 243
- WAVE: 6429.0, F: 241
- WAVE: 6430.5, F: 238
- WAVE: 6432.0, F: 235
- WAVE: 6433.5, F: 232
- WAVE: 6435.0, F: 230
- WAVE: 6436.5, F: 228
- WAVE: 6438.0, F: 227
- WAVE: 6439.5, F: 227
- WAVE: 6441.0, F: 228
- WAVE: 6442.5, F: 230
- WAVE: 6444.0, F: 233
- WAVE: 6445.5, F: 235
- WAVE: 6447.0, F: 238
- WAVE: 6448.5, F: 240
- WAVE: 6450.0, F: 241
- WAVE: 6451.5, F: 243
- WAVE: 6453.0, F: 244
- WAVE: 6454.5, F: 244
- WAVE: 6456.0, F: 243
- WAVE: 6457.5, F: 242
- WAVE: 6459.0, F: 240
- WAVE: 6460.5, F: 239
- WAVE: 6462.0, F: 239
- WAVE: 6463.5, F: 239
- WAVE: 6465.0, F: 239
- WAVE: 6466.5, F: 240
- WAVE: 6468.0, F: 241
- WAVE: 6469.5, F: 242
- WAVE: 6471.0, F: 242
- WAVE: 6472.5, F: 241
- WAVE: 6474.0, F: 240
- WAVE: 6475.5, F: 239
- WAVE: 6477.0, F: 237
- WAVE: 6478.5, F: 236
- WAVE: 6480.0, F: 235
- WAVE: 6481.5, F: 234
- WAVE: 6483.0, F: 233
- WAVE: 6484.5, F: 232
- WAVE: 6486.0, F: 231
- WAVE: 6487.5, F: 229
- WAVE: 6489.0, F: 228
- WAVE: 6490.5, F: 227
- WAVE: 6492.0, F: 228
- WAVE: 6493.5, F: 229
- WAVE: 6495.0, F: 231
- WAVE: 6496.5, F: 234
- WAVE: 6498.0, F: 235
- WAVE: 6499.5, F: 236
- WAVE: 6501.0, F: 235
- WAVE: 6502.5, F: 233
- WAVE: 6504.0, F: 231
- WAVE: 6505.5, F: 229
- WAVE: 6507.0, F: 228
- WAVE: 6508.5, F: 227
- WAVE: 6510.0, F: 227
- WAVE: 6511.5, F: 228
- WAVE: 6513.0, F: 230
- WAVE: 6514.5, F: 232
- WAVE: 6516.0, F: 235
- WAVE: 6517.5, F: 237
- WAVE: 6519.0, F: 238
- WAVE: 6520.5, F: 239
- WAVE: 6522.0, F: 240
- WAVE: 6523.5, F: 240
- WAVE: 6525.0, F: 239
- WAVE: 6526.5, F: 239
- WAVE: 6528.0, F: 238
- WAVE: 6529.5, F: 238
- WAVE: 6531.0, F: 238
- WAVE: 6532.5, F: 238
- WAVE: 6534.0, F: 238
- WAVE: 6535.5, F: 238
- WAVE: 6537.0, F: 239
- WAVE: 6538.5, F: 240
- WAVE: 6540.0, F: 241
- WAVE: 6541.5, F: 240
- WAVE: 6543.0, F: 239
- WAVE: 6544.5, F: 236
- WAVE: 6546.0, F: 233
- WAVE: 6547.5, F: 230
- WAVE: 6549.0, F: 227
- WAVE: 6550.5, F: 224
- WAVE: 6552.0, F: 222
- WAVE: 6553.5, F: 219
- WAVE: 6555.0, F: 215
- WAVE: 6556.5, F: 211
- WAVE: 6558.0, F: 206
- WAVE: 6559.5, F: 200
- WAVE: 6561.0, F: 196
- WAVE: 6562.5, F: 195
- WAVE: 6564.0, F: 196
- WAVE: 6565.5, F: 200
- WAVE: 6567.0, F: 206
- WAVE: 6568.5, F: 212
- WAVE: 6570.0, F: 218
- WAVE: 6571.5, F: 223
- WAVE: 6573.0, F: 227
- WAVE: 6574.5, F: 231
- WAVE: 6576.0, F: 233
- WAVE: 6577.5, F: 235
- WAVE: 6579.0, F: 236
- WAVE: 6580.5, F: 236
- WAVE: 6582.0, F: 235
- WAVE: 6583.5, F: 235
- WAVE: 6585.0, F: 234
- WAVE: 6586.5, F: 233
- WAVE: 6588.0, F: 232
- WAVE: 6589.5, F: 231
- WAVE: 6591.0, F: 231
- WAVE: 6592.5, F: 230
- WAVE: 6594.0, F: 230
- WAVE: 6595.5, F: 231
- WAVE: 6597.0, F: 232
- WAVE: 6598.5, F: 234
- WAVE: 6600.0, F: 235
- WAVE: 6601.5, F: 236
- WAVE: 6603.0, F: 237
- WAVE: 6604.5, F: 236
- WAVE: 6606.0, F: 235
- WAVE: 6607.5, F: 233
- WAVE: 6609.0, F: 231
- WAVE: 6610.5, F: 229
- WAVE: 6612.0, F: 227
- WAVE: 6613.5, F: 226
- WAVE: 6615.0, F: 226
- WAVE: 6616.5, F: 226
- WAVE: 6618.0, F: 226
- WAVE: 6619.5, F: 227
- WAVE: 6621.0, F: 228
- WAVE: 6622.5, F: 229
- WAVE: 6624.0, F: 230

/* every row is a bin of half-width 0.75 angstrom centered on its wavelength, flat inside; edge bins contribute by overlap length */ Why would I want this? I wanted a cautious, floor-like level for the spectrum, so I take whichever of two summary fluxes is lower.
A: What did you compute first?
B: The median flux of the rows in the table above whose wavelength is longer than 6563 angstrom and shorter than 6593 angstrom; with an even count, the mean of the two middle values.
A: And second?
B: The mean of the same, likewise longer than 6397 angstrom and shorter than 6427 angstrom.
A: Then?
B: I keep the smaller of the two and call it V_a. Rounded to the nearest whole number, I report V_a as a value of 231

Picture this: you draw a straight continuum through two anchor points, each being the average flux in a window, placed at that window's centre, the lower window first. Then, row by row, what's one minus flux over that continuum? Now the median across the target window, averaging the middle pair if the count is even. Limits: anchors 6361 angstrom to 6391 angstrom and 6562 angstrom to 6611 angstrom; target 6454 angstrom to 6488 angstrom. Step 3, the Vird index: -0.015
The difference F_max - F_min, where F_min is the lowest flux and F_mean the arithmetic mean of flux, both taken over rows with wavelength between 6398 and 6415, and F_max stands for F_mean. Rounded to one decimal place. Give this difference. 5.4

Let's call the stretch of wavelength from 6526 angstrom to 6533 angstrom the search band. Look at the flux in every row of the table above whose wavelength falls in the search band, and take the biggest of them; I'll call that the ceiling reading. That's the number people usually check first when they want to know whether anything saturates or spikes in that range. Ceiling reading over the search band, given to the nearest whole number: 239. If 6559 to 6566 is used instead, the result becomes 200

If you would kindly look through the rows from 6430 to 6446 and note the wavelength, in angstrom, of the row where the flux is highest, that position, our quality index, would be 6430.5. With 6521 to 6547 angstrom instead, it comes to 6540.0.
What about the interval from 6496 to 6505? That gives 6499.5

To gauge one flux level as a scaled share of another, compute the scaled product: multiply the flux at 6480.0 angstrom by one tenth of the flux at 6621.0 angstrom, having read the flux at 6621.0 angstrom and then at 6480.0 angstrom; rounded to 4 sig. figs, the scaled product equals 5358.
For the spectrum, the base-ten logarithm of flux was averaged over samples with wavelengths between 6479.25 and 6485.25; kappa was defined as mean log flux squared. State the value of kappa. 5.609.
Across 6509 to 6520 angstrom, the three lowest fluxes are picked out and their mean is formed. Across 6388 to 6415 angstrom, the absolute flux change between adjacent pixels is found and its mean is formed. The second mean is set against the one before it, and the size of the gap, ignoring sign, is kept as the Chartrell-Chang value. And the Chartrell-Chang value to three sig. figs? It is 227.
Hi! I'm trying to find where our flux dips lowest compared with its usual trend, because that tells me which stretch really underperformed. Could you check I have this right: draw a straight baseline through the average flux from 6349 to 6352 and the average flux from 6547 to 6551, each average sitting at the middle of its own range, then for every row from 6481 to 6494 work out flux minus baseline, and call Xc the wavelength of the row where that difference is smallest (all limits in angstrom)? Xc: 6490.5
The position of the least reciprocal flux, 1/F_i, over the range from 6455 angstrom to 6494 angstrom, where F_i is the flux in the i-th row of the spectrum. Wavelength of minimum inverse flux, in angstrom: 6456.0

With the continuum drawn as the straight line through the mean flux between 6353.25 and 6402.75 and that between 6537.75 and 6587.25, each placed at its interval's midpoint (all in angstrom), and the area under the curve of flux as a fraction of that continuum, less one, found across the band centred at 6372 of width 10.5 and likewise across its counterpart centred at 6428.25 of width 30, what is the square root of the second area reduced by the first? 0.72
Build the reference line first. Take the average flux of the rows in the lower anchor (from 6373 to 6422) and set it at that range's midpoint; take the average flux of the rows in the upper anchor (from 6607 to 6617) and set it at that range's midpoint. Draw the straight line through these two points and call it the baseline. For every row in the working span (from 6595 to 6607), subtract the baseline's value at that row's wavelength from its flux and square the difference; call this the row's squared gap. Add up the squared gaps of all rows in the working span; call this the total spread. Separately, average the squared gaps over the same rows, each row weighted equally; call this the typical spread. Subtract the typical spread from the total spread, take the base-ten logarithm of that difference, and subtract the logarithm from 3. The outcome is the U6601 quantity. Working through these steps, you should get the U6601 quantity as 0.60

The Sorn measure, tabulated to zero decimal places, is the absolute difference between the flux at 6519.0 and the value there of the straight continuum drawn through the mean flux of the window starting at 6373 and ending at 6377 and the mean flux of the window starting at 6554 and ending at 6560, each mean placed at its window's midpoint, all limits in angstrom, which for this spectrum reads 22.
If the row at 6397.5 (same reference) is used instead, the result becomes 9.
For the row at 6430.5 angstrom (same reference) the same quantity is 5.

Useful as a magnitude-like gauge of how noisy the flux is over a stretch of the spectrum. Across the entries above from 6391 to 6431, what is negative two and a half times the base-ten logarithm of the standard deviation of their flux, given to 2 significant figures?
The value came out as -2.0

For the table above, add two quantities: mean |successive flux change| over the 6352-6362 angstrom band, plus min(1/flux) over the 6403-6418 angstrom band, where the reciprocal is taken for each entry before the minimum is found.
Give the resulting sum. 1.17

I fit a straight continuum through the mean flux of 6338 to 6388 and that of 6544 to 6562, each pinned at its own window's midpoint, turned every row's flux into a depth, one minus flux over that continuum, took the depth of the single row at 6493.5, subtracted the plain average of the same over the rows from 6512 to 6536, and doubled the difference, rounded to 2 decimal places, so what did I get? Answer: 0.11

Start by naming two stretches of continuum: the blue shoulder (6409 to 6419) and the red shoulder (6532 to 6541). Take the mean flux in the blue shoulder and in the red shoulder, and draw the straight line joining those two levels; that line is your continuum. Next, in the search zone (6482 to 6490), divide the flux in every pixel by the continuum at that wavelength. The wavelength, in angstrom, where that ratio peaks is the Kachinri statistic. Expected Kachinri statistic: 6483.0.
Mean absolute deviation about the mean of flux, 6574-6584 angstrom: 1.39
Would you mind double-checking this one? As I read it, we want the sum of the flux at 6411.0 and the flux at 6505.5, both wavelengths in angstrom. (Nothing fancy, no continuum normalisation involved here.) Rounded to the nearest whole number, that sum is 467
